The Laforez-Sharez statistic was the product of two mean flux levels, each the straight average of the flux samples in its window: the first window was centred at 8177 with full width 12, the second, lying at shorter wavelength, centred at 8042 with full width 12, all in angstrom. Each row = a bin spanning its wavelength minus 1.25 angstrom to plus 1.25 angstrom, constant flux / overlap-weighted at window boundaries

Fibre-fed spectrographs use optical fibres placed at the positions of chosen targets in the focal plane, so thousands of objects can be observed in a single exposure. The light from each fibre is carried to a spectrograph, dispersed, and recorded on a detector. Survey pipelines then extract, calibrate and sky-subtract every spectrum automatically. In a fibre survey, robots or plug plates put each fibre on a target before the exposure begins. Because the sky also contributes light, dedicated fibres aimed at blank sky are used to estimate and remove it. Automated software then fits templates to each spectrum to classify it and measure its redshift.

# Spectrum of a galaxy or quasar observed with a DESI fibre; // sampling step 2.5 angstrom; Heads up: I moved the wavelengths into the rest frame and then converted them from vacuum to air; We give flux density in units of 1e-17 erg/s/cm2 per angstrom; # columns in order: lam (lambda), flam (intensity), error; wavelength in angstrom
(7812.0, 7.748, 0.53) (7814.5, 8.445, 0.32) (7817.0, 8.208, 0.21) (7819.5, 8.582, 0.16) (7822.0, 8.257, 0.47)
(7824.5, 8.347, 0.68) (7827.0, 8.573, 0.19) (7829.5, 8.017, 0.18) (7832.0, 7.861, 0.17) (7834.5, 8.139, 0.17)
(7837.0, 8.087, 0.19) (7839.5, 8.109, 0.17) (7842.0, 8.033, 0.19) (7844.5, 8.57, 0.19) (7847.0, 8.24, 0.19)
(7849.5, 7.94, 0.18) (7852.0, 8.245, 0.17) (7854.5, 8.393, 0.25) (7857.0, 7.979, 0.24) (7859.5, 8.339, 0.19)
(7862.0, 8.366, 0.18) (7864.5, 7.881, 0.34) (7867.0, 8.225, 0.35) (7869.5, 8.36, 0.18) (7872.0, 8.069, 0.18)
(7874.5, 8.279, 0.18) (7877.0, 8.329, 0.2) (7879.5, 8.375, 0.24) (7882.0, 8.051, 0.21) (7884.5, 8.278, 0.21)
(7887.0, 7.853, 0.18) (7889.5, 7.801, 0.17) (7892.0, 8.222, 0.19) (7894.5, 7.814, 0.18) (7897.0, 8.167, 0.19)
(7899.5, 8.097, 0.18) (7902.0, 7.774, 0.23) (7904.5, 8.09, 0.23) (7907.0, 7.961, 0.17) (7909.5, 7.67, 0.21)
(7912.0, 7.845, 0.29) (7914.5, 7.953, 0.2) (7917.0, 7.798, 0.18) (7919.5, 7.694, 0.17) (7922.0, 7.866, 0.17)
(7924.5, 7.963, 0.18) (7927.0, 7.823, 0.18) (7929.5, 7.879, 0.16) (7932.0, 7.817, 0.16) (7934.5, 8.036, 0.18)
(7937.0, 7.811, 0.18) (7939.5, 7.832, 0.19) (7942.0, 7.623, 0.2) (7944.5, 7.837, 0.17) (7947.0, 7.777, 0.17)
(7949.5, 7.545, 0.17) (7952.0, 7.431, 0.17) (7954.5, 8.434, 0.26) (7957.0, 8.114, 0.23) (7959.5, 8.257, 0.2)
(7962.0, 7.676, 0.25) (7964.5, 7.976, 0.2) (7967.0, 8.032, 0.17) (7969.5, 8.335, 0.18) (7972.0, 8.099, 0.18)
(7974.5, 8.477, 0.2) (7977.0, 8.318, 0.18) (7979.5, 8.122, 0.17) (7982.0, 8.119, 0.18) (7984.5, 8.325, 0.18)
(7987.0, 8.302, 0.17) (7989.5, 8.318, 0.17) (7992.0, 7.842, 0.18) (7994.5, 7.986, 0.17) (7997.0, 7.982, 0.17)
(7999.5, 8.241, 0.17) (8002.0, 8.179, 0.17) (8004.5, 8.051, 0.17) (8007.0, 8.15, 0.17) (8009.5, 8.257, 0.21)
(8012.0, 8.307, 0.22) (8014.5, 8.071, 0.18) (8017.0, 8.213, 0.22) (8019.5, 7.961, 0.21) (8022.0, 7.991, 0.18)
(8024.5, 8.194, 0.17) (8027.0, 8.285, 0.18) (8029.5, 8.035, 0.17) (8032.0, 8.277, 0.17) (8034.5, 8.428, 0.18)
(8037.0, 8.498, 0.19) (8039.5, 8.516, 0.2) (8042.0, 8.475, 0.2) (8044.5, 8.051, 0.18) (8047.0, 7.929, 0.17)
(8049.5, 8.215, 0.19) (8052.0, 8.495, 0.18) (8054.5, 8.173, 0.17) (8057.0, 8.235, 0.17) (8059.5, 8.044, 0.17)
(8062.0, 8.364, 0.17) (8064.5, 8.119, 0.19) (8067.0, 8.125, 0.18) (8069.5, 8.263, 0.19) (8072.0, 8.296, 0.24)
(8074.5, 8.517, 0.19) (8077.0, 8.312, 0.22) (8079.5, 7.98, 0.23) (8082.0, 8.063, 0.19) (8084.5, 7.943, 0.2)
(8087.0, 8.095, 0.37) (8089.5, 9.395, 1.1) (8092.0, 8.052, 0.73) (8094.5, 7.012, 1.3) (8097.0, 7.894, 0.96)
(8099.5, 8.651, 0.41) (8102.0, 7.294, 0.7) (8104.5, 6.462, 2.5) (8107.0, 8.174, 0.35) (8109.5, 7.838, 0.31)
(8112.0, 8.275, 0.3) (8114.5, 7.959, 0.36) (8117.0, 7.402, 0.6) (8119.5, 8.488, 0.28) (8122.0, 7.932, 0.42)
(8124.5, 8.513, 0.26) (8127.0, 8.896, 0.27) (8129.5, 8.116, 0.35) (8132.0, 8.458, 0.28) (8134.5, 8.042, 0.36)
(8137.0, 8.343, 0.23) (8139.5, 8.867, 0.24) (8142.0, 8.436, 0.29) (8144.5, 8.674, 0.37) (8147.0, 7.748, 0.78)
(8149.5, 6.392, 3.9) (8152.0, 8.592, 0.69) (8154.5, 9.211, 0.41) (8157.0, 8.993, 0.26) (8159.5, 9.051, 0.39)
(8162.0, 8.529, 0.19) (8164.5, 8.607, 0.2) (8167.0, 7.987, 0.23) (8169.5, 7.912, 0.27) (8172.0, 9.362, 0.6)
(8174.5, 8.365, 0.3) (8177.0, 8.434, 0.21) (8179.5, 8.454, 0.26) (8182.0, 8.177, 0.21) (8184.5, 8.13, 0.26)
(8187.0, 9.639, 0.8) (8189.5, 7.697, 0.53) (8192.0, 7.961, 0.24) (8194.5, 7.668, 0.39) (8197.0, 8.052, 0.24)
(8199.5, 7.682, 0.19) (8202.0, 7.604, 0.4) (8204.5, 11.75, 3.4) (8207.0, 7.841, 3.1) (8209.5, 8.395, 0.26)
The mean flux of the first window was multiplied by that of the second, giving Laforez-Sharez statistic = 71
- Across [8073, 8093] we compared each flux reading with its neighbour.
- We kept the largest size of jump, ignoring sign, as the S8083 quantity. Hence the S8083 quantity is 1.3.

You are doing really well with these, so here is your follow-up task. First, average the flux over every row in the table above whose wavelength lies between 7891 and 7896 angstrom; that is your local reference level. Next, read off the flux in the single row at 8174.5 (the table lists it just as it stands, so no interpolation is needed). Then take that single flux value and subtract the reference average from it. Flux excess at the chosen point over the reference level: 0.3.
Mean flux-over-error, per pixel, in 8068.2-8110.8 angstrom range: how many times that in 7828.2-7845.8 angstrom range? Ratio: 0.54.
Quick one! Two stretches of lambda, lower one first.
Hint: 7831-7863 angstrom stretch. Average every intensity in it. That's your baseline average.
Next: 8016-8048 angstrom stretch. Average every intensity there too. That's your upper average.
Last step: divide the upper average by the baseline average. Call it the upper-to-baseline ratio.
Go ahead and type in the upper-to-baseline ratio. 1.01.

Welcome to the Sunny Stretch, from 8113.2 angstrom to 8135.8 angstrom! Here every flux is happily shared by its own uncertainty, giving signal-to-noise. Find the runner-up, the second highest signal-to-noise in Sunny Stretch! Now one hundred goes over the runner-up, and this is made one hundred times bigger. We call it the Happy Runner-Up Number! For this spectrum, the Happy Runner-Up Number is 305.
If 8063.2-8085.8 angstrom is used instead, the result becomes 223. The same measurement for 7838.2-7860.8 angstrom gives 210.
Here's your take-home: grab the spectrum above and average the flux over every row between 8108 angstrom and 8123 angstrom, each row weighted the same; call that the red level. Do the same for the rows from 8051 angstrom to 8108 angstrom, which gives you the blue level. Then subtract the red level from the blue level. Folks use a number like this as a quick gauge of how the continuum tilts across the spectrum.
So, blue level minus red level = 0.10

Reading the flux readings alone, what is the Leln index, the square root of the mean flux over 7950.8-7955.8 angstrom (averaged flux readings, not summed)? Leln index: 2.82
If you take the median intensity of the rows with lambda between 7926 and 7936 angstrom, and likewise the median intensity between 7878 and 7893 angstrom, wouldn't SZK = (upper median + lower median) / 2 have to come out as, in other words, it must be 7.99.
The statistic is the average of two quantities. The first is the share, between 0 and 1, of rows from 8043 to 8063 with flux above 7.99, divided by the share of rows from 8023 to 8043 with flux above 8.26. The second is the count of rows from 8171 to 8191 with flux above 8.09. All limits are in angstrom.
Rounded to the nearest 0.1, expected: 4.1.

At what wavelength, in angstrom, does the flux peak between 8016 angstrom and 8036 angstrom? 8034.5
